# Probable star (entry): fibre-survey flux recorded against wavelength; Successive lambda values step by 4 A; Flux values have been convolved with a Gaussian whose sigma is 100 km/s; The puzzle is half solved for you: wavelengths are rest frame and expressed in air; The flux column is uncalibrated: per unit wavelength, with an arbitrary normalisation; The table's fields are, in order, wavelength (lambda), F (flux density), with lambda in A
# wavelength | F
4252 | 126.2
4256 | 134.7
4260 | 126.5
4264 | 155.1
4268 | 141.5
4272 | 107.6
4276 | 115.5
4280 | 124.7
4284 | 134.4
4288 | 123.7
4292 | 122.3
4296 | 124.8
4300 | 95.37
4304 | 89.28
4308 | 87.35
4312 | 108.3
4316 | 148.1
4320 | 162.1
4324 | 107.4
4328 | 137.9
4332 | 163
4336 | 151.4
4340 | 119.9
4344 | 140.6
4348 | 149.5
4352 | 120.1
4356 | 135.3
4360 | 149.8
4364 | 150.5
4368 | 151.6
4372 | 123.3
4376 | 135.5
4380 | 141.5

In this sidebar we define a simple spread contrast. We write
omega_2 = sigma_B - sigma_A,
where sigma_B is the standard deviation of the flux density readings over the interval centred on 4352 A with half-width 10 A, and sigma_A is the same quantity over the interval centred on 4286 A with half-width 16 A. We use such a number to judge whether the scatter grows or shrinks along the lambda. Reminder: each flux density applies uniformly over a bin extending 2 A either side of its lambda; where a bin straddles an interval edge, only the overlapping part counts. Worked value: 0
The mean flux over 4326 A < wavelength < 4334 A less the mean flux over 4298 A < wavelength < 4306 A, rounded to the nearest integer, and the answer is 58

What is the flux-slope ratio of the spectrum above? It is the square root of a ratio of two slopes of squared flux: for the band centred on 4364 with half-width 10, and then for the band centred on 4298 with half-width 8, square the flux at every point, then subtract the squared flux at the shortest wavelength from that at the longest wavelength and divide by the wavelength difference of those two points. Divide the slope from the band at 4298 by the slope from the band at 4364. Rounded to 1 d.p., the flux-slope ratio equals 1.7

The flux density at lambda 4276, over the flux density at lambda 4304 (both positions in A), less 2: -0.71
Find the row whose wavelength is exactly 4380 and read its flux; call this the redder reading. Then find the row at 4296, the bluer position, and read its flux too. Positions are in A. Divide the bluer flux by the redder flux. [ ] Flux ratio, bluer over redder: 0.88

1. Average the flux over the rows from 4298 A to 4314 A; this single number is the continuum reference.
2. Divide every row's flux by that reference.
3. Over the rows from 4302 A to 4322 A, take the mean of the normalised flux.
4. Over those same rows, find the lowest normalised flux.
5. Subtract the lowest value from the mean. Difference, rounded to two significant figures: 0.33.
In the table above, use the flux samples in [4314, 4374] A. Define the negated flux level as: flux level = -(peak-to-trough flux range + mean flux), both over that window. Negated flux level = -196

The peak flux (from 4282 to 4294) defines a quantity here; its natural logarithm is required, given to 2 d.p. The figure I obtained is 4.90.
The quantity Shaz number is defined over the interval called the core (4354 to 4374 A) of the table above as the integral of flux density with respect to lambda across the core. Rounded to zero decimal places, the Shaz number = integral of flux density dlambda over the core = 2842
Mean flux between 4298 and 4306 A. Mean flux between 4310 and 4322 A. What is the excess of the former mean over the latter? -47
